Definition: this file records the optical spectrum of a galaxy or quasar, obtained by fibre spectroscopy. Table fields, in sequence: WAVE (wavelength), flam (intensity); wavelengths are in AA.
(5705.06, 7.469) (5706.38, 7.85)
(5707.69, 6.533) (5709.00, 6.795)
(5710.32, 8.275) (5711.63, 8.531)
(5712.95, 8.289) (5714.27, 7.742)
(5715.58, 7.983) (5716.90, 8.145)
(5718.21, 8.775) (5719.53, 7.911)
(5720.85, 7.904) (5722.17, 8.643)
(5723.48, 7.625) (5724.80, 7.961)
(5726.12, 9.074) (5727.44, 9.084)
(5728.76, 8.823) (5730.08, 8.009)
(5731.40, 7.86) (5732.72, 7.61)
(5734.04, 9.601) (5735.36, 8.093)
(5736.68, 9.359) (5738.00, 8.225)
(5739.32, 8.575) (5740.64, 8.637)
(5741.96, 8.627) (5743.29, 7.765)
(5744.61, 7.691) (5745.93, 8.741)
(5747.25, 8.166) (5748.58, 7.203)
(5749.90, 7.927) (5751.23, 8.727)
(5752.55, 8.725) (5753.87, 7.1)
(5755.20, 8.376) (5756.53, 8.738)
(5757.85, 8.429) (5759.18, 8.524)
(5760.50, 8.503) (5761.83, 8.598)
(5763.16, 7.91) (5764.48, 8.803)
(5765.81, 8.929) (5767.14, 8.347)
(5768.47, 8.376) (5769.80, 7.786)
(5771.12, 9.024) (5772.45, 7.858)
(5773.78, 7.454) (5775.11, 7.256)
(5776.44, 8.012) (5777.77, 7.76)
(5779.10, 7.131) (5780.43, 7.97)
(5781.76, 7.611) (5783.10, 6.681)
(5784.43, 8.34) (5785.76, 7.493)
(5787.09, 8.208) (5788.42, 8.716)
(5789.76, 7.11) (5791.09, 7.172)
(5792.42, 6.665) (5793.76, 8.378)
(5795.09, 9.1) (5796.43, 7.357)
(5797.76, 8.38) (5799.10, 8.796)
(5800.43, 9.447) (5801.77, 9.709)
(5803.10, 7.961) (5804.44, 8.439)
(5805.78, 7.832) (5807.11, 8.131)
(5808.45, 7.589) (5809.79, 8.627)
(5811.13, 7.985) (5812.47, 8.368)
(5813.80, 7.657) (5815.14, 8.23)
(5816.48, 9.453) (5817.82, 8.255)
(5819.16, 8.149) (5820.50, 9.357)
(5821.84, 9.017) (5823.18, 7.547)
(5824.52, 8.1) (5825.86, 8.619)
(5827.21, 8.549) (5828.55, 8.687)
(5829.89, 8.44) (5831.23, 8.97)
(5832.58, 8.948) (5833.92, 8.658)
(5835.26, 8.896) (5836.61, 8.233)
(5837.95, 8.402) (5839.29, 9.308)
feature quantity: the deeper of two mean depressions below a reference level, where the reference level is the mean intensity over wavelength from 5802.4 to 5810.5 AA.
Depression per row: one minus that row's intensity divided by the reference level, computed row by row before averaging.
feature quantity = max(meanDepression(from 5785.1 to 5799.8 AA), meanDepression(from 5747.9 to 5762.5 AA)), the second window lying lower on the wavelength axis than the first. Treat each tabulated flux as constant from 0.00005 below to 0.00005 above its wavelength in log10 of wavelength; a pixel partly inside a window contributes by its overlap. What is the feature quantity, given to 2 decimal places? 0.02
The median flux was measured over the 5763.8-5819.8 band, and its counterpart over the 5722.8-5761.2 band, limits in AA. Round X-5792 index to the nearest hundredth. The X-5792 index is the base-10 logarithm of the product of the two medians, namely 1.84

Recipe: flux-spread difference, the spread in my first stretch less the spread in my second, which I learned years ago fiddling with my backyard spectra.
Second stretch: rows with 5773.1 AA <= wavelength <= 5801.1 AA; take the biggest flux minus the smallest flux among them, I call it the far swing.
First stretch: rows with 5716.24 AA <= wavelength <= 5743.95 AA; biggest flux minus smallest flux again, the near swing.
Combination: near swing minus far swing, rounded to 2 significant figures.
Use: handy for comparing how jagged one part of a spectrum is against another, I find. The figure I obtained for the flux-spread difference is -0.79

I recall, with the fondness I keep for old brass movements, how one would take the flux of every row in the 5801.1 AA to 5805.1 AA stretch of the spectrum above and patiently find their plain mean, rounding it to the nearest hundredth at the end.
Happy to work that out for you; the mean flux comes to 8.70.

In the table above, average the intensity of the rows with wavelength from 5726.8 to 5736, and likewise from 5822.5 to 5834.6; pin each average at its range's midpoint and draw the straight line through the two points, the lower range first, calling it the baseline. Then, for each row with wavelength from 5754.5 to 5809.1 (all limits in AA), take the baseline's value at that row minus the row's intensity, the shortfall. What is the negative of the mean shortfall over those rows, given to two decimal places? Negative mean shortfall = -0.35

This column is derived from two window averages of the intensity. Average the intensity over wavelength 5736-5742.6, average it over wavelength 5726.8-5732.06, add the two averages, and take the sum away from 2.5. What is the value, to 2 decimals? -14.63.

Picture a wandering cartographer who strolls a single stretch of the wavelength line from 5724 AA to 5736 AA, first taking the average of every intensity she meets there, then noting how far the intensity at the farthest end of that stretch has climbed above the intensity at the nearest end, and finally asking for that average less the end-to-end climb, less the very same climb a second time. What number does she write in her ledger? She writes 8.2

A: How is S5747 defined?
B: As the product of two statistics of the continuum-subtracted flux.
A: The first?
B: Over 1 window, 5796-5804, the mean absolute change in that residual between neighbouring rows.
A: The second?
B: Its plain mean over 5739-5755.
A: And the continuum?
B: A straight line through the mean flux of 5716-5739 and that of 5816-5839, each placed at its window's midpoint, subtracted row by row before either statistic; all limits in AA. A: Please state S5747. -0.23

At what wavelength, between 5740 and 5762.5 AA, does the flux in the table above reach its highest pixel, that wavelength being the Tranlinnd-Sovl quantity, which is 5745.93 AA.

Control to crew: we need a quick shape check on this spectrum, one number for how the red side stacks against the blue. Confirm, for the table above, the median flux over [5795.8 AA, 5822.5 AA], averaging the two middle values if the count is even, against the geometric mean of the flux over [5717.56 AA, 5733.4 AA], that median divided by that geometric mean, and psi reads 1.01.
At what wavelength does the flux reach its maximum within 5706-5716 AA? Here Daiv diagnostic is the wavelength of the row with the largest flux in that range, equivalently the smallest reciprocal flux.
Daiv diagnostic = 5711.63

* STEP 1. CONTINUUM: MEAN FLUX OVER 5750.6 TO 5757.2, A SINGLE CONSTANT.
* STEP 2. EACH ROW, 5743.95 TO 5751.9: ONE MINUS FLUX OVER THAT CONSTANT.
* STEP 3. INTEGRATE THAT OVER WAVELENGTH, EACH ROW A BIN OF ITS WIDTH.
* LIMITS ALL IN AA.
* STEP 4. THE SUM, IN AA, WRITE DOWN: 0.25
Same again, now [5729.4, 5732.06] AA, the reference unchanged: 0.13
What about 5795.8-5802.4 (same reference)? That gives -0.32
